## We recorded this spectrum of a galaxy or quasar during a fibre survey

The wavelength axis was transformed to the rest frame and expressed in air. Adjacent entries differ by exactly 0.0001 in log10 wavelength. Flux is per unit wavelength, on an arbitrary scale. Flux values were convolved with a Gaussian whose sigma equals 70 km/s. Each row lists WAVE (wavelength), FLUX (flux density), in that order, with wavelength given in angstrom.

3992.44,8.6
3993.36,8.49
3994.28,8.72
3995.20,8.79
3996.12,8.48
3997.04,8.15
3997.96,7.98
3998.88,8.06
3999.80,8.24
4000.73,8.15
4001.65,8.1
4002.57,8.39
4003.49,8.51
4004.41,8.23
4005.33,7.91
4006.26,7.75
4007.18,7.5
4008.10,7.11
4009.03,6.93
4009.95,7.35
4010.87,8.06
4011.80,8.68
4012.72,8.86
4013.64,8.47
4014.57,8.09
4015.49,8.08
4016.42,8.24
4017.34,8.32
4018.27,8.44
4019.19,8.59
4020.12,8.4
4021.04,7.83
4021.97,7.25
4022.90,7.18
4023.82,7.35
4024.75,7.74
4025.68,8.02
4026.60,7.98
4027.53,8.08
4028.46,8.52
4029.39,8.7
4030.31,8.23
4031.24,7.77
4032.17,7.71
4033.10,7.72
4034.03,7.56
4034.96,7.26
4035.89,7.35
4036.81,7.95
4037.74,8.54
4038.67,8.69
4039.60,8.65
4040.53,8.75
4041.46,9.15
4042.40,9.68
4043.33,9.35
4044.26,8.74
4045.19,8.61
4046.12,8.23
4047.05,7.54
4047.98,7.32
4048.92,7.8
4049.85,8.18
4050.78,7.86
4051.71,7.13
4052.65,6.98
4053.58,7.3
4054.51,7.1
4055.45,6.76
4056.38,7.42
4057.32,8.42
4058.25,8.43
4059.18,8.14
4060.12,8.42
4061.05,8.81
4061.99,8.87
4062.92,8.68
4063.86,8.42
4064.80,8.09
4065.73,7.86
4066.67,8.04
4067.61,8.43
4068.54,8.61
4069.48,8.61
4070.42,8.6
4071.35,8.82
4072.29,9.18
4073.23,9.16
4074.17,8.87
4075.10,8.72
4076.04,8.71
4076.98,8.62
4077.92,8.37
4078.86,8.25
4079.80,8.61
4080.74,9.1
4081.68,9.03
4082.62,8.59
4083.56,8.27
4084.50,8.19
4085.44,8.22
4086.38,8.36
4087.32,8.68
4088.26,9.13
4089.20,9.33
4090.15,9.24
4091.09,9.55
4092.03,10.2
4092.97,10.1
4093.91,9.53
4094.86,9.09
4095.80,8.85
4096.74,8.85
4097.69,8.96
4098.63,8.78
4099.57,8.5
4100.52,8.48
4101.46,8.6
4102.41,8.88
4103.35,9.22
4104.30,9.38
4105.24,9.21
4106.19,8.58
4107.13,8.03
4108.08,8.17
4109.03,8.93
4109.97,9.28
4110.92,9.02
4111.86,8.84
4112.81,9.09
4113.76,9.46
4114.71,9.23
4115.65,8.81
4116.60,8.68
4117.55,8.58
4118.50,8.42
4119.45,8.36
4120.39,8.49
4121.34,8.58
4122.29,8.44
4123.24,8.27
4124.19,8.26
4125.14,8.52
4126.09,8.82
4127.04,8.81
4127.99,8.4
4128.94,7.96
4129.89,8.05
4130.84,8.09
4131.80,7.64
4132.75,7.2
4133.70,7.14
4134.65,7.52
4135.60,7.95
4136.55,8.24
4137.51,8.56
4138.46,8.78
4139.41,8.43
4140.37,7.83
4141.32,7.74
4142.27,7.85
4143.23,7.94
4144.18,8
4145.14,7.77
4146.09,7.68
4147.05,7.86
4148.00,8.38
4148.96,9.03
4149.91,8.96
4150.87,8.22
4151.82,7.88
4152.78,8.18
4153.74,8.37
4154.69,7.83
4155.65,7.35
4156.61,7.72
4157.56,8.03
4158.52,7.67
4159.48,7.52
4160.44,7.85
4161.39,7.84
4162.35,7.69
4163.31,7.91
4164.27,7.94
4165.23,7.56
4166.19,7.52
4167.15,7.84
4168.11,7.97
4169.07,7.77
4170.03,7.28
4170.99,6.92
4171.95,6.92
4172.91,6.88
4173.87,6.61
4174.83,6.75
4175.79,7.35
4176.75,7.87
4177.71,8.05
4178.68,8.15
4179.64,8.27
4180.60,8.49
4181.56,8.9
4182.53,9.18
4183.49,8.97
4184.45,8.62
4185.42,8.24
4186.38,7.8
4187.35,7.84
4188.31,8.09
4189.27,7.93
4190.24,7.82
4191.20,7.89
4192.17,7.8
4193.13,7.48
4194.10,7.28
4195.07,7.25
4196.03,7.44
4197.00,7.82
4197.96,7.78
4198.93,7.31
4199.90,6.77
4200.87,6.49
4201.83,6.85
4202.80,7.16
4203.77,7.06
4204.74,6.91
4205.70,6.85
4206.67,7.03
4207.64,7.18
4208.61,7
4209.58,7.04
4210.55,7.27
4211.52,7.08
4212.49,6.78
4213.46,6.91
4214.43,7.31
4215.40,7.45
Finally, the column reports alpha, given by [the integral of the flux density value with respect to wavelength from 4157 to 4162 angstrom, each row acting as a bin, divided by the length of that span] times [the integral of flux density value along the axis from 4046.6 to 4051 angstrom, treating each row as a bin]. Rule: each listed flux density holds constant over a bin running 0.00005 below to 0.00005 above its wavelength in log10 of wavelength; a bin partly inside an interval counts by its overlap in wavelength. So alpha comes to 265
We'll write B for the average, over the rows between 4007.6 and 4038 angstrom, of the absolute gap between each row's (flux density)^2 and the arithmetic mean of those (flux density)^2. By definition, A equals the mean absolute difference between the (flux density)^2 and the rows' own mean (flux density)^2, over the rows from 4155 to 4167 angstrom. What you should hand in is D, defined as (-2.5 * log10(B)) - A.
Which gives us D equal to -4.6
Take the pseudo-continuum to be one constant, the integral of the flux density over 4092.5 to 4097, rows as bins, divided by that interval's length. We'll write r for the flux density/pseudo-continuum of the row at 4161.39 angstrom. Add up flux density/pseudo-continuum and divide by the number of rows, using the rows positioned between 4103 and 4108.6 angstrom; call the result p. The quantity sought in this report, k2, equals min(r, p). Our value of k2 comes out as 0.842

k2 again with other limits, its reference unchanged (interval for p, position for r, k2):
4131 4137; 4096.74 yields 0.818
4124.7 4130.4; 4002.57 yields 0.901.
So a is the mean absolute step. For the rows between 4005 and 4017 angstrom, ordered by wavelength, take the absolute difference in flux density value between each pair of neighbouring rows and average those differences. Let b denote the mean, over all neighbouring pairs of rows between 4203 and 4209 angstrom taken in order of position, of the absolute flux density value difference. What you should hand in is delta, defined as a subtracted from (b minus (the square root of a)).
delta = -0.743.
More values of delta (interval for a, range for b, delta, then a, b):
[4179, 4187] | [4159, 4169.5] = -0.718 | 0.33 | 0.18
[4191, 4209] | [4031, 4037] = -0.494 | 0.22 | 0.20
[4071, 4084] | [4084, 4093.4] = -0.452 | 0.23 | 0.25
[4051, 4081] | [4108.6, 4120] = -0.527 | 0.25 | 0.23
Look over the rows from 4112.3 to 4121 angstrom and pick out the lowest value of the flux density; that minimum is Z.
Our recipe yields 8.36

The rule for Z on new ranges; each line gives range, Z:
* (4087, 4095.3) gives 8.68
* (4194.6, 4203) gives 6.49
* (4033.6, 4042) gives 7.26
